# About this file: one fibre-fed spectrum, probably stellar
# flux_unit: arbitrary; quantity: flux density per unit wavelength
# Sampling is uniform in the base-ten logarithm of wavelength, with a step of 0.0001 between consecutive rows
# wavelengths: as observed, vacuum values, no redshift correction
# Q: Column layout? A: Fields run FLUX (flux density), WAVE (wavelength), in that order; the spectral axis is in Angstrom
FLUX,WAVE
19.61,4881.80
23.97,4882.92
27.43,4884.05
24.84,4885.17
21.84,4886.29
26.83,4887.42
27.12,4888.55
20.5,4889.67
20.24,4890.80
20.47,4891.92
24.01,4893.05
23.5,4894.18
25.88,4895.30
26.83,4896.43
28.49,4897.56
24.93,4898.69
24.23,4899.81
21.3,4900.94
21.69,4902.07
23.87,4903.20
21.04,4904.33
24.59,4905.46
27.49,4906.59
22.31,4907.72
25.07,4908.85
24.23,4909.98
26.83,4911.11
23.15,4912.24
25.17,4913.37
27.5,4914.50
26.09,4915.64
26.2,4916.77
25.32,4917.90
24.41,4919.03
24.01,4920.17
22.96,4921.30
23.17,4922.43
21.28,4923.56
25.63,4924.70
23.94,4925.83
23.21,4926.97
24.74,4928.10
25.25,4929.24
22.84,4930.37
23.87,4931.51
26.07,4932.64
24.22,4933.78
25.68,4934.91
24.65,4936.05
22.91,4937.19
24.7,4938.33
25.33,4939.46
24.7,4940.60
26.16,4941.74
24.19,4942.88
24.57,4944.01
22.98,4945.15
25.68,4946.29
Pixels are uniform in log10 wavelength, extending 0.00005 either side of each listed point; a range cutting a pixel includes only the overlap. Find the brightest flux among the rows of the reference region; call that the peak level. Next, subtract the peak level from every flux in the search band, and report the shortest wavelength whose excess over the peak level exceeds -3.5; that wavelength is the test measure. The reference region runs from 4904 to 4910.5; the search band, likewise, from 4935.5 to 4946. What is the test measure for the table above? 4936.05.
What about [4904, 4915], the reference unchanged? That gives 4905.46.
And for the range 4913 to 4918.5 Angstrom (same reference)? 4913.37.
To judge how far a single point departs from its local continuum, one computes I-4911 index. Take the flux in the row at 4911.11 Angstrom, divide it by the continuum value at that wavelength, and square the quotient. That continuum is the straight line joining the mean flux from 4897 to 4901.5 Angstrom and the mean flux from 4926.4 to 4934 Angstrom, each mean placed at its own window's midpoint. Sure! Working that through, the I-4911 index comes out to 1.19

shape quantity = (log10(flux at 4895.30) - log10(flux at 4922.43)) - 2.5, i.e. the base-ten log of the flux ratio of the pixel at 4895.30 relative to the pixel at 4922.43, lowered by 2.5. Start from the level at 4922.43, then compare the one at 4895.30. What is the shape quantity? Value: -2.45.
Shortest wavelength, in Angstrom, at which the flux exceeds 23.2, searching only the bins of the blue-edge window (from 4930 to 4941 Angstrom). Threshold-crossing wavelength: 4931.51 Angstrom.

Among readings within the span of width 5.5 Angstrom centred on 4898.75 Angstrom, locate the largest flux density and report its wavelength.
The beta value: 4897.56 Angstrom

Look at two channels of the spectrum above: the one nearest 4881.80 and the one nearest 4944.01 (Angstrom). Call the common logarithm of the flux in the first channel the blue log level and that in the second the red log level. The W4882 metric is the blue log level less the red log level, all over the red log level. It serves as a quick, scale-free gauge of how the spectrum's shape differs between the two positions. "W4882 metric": -0.070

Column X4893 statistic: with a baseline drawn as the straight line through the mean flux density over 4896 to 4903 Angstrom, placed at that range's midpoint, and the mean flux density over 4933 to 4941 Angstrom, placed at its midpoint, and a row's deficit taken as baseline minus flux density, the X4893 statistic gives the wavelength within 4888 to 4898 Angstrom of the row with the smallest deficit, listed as 4897.56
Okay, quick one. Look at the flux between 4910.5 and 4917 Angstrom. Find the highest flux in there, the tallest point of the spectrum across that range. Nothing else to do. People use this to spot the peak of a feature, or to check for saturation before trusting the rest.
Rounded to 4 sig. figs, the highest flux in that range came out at 27.50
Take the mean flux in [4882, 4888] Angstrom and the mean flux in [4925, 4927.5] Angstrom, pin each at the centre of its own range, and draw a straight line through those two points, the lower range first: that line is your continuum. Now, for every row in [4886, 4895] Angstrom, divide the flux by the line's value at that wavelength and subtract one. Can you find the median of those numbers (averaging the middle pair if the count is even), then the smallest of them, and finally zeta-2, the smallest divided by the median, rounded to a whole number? 2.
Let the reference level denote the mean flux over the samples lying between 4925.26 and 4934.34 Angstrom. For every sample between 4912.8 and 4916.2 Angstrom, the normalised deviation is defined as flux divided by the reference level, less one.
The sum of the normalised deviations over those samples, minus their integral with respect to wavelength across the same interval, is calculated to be -0.032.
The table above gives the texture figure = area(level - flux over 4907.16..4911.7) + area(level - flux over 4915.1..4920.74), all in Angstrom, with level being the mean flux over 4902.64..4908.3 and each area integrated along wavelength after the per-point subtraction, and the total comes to -11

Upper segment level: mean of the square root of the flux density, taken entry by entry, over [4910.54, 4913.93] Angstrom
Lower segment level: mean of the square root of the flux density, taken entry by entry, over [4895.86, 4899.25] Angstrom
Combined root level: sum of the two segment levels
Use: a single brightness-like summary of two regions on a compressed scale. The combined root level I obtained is 10.2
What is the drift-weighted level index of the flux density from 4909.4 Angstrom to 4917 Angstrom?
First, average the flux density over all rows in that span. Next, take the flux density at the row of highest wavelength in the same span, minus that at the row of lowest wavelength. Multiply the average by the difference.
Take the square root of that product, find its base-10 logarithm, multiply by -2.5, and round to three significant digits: -2.13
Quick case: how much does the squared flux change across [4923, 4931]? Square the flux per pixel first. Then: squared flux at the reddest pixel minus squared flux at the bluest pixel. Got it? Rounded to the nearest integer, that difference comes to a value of 69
